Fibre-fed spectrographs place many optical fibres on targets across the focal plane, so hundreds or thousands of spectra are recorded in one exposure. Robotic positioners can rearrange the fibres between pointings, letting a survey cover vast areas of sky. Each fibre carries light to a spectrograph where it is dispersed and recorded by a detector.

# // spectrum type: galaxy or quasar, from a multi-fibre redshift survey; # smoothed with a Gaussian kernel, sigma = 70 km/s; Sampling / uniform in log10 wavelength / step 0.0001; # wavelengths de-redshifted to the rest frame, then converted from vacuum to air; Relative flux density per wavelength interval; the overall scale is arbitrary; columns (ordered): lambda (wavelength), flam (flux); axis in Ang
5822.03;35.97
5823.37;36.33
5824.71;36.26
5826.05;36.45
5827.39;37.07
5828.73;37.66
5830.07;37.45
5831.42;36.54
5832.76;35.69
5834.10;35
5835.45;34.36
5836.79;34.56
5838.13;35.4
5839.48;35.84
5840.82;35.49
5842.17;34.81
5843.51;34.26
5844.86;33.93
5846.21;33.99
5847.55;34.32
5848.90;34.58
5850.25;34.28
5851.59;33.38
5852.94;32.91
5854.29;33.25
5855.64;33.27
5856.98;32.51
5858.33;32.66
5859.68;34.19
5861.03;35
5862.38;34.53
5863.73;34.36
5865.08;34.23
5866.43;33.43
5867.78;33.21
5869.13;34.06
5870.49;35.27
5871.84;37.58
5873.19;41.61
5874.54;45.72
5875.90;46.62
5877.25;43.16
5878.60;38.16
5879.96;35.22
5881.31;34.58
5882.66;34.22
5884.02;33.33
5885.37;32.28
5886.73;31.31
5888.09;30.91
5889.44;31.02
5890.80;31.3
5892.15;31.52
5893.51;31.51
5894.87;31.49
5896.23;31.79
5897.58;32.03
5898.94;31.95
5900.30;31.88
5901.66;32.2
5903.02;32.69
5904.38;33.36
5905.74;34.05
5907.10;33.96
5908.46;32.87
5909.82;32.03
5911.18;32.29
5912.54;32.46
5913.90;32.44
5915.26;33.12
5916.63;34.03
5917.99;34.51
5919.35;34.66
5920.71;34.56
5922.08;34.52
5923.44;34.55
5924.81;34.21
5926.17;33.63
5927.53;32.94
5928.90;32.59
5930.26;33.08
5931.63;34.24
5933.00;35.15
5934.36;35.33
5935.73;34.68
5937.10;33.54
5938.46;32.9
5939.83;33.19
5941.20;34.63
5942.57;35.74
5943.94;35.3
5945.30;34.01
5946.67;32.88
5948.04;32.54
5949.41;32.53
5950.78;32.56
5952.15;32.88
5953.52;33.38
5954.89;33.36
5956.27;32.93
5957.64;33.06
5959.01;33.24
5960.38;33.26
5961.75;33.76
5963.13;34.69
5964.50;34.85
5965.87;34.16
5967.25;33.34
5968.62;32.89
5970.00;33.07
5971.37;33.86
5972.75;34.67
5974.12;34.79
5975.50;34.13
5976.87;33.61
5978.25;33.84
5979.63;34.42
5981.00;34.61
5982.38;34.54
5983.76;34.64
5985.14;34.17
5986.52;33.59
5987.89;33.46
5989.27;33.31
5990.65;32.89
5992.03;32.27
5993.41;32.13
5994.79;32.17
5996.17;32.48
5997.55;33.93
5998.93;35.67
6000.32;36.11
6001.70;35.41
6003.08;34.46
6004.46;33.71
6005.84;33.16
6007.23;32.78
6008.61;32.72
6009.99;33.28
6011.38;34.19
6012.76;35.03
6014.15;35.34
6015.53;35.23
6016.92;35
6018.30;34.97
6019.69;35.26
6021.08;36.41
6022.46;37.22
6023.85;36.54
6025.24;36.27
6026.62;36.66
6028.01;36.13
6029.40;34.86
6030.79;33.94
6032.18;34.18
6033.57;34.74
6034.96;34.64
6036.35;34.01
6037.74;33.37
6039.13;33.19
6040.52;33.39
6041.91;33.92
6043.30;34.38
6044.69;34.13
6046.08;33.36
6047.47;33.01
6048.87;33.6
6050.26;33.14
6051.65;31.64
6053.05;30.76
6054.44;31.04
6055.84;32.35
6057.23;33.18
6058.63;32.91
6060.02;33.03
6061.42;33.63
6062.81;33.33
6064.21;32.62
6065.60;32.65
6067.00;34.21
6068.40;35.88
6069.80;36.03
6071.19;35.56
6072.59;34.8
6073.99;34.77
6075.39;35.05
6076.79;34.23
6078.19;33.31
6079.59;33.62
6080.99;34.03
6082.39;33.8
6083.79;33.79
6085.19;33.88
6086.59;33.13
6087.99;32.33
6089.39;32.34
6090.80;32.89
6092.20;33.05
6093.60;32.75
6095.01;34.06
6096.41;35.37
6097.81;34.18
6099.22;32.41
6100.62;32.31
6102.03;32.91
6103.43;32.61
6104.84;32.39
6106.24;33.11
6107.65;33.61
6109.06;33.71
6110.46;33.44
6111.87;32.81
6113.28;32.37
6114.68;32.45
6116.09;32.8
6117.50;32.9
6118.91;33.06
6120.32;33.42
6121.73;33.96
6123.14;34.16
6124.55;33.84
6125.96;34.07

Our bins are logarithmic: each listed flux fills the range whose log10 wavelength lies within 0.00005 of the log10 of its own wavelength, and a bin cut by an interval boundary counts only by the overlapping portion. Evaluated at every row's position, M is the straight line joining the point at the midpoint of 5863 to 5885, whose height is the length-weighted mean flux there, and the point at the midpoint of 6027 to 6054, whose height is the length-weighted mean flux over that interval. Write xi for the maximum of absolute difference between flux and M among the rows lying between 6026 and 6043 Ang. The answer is 2.7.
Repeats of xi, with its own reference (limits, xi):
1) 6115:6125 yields 2.1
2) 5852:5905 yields 9.6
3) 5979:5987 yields 1.2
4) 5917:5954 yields 3.4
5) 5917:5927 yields 2.4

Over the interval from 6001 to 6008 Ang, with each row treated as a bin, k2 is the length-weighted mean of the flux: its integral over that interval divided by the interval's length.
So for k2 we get 33.9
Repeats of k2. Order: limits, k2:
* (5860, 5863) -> 34.7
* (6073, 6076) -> 34.9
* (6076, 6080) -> 33.7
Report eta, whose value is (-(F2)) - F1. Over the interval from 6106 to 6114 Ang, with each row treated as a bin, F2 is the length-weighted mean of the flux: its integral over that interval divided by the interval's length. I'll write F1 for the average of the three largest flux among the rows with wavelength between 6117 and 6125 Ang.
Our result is -67.2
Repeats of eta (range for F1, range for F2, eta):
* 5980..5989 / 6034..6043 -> -68.4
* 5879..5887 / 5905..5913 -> -67.6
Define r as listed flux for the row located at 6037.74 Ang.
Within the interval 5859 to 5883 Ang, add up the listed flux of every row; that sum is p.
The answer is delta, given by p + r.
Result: 699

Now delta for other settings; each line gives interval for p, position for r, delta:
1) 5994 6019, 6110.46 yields 649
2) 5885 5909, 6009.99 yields 611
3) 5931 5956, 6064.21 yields 641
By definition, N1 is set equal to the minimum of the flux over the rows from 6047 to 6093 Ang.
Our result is 30.76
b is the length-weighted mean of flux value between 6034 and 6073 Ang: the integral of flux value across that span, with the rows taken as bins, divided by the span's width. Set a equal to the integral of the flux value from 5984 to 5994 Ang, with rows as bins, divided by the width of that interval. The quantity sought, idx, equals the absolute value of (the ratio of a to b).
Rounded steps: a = 33.2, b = 33.50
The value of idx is 0.99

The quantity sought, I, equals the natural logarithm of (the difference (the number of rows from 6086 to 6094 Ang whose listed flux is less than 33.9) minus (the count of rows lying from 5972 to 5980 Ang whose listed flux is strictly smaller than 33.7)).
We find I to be 1.6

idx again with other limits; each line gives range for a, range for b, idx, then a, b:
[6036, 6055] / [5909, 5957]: 0.98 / 33.1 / 33.64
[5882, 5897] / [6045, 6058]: 0.98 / 31.9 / 32.49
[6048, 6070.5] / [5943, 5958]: 1.00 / 33.1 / 33.27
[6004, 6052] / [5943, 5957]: 1.03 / 34.4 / 33.28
